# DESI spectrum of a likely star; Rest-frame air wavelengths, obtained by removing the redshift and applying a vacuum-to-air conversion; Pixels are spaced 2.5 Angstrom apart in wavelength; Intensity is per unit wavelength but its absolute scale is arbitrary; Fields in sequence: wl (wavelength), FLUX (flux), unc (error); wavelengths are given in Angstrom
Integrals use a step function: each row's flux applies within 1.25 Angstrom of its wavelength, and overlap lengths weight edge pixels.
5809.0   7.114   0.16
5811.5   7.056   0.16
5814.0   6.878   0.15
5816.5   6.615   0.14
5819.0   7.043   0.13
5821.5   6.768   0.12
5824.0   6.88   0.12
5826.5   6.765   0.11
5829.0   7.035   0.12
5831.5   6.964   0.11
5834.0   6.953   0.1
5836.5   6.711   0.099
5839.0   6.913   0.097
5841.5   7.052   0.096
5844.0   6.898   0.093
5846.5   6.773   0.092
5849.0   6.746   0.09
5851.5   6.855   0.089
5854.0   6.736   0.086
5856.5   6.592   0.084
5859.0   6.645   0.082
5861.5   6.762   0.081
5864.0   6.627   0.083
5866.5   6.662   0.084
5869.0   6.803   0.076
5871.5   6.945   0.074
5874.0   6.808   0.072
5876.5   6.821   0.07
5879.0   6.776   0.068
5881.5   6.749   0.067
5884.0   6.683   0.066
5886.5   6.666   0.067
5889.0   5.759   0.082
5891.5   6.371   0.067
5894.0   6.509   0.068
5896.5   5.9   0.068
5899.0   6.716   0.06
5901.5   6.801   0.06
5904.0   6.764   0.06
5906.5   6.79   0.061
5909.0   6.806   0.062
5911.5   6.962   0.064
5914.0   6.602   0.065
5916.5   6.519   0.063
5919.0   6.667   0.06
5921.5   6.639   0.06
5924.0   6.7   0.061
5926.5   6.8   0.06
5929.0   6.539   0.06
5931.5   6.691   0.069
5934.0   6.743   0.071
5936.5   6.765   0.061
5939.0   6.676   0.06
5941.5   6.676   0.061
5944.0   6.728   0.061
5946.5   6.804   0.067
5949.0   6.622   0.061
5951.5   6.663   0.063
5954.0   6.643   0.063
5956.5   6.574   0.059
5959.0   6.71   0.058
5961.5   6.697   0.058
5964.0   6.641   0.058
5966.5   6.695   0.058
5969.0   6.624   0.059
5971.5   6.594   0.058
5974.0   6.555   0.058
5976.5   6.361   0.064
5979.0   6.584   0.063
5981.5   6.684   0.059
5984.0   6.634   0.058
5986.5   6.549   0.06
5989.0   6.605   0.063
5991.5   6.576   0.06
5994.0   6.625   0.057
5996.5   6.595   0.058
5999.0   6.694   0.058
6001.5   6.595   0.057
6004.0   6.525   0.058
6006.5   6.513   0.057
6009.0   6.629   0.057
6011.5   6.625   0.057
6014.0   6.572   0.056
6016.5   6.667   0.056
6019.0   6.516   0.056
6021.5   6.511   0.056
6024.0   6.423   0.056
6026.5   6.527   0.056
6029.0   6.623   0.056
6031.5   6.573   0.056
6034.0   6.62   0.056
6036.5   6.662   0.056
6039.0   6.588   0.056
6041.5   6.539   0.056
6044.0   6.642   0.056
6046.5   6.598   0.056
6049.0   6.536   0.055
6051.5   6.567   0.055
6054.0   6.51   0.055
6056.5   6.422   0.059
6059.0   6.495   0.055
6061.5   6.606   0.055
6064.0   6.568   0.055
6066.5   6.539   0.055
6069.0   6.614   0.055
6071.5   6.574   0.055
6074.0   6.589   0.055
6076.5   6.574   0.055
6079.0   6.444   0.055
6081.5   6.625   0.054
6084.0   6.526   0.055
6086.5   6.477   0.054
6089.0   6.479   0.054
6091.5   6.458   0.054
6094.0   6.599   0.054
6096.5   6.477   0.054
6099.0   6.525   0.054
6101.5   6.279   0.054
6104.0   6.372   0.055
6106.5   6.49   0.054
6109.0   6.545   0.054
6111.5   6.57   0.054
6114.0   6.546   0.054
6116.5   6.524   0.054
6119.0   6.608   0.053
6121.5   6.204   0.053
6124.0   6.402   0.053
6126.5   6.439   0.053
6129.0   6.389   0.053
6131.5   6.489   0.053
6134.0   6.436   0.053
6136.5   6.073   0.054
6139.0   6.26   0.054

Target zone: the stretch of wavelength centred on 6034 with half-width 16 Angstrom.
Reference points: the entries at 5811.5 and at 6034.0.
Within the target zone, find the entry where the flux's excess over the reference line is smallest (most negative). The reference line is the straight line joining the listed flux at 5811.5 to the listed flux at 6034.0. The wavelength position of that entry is 6024.0 Angstrom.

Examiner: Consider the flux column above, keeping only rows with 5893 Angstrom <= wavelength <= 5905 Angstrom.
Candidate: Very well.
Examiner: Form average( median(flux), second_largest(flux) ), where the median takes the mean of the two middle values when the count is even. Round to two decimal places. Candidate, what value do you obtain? 6.74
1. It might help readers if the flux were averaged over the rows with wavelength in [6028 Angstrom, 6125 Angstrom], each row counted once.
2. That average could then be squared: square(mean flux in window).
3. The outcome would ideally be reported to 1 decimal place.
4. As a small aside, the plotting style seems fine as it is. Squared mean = 42.6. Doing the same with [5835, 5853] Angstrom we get 46.9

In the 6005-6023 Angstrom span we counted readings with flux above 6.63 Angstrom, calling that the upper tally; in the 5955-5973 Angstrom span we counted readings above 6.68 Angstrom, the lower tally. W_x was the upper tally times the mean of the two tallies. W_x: 2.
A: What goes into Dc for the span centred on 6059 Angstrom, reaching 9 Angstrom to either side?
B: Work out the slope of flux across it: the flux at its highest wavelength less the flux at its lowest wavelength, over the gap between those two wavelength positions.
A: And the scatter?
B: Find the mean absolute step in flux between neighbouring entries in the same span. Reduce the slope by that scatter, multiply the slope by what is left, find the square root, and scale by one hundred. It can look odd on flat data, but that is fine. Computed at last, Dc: 1.1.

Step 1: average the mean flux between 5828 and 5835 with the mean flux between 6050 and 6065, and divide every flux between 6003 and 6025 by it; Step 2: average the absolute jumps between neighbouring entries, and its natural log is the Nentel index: -4.64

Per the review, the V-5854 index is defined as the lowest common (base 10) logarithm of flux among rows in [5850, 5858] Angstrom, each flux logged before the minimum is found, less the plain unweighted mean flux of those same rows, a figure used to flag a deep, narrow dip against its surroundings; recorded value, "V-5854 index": -5.91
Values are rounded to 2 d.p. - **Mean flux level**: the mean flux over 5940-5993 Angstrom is 6.63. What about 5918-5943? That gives 6.69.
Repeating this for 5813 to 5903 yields 6.73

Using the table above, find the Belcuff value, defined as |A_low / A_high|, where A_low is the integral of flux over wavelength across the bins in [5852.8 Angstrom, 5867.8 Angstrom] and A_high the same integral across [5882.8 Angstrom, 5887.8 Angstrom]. 3.00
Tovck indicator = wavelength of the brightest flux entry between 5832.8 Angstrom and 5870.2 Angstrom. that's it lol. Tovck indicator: 5841.5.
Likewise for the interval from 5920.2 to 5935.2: 5926.5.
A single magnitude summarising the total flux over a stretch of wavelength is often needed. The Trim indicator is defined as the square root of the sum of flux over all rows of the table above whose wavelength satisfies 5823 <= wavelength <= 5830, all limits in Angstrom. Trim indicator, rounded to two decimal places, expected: 4.55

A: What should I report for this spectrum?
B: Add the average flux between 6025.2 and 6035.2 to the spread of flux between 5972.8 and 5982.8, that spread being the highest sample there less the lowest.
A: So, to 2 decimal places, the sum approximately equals 6.91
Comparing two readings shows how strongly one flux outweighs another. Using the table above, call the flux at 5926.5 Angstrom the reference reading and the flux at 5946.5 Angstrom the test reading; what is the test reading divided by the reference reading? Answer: 1.00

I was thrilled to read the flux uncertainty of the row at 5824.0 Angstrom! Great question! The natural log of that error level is -2.12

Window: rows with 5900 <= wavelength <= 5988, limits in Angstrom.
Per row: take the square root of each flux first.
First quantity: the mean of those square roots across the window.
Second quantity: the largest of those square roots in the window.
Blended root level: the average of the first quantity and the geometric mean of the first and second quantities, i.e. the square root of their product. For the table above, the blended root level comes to 2.60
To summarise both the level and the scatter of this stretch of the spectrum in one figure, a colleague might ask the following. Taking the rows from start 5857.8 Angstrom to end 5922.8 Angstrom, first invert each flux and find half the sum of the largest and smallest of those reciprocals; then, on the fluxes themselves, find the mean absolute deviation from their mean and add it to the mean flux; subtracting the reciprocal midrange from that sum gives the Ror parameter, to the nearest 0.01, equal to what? 6.66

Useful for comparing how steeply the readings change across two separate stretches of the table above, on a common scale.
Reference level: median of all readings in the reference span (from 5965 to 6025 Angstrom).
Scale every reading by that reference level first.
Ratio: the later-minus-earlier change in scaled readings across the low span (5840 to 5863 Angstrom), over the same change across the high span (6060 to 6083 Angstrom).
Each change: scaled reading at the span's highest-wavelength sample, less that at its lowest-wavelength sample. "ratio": -15.3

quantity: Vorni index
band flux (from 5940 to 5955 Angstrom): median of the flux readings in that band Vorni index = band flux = 6.67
